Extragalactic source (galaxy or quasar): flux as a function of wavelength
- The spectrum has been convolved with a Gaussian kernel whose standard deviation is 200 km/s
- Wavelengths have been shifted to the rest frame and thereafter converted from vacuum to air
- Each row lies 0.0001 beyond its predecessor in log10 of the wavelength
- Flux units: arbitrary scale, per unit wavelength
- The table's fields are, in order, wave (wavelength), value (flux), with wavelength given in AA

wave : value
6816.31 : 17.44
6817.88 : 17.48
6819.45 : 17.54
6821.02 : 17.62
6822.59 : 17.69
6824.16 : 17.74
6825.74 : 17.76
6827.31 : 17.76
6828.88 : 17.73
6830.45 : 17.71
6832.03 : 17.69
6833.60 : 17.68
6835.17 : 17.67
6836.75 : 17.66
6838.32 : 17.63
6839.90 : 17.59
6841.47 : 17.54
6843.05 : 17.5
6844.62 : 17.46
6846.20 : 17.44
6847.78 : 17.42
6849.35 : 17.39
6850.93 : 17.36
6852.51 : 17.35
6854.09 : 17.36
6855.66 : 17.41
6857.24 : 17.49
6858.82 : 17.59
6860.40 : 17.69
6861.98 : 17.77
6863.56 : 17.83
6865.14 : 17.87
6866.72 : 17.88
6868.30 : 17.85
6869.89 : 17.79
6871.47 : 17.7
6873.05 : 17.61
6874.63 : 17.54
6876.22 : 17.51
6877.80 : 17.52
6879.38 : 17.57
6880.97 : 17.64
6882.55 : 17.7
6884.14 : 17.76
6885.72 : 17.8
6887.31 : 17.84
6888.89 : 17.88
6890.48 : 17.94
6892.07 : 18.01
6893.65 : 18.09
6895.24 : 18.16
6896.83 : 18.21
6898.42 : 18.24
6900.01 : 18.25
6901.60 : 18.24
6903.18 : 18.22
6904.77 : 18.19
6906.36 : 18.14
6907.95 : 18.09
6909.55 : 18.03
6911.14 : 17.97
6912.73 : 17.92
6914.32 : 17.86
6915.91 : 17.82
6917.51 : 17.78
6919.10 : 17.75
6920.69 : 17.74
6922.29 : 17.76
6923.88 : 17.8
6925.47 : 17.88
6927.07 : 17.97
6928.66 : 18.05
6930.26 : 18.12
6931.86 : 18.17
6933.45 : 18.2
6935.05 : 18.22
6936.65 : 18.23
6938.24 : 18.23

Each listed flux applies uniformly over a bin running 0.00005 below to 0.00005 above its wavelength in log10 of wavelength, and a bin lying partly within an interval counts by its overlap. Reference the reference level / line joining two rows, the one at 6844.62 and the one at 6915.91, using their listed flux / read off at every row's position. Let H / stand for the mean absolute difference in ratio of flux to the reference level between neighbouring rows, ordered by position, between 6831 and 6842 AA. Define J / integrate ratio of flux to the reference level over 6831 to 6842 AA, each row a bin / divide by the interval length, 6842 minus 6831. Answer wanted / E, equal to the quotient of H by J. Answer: 0.0019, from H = 0.0019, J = 1.01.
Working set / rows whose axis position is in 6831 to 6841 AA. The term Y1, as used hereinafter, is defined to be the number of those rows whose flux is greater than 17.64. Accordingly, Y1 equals 4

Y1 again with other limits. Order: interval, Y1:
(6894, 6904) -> 6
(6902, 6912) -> 6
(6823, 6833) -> 6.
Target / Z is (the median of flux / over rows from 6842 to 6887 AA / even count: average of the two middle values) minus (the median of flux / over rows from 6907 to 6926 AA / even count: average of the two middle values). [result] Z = -0.3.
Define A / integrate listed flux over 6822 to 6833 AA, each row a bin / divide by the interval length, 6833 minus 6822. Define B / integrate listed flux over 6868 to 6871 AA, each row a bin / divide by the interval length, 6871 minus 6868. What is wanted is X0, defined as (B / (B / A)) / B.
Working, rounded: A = 17.7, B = 17.8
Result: 1.00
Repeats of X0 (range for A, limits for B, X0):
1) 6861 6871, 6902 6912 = 0.98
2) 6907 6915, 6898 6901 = 0.99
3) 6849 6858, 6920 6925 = 0.98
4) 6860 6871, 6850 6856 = 1.03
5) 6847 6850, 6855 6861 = 0.99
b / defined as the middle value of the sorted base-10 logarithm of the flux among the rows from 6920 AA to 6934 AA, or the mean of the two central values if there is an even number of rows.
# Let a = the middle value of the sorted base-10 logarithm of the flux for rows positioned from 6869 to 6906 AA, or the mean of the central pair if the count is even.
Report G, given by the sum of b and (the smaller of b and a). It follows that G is 2.51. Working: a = 1.251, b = 1.25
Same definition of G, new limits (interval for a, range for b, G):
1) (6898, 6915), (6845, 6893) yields 2.49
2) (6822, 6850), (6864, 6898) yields 2.50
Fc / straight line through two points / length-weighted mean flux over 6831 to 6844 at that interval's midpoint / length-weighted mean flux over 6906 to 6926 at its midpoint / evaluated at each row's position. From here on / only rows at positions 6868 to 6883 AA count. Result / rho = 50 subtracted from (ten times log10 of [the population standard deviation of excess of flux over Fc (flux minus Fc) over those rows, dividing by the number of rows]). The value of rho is -59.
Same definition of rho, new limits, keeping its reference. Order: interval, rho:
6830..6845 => -60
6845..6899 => -57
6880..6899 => -58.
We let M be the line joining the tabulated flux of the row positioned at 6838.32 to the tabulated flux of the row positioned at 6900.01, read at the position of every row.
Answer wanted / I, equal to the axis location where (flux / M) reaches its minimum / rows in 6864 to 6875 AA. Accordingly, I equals 6874.63 AA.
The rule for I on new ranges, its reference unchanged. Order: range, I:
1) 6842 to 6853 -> 6852.51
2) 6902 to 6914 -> 6912.73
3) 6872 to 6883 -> 6877.80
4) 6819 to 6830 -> 6819.45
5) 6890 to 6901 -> 6890.48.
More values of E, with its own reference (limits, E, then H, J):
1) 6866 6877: 0.0039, 0.0040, 1.01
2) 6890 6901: 0.0024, 0.0025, 1.02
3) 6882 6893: 0.0024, 0.0025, 1.01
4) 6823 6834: 0.0012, 0.0013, 1.02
